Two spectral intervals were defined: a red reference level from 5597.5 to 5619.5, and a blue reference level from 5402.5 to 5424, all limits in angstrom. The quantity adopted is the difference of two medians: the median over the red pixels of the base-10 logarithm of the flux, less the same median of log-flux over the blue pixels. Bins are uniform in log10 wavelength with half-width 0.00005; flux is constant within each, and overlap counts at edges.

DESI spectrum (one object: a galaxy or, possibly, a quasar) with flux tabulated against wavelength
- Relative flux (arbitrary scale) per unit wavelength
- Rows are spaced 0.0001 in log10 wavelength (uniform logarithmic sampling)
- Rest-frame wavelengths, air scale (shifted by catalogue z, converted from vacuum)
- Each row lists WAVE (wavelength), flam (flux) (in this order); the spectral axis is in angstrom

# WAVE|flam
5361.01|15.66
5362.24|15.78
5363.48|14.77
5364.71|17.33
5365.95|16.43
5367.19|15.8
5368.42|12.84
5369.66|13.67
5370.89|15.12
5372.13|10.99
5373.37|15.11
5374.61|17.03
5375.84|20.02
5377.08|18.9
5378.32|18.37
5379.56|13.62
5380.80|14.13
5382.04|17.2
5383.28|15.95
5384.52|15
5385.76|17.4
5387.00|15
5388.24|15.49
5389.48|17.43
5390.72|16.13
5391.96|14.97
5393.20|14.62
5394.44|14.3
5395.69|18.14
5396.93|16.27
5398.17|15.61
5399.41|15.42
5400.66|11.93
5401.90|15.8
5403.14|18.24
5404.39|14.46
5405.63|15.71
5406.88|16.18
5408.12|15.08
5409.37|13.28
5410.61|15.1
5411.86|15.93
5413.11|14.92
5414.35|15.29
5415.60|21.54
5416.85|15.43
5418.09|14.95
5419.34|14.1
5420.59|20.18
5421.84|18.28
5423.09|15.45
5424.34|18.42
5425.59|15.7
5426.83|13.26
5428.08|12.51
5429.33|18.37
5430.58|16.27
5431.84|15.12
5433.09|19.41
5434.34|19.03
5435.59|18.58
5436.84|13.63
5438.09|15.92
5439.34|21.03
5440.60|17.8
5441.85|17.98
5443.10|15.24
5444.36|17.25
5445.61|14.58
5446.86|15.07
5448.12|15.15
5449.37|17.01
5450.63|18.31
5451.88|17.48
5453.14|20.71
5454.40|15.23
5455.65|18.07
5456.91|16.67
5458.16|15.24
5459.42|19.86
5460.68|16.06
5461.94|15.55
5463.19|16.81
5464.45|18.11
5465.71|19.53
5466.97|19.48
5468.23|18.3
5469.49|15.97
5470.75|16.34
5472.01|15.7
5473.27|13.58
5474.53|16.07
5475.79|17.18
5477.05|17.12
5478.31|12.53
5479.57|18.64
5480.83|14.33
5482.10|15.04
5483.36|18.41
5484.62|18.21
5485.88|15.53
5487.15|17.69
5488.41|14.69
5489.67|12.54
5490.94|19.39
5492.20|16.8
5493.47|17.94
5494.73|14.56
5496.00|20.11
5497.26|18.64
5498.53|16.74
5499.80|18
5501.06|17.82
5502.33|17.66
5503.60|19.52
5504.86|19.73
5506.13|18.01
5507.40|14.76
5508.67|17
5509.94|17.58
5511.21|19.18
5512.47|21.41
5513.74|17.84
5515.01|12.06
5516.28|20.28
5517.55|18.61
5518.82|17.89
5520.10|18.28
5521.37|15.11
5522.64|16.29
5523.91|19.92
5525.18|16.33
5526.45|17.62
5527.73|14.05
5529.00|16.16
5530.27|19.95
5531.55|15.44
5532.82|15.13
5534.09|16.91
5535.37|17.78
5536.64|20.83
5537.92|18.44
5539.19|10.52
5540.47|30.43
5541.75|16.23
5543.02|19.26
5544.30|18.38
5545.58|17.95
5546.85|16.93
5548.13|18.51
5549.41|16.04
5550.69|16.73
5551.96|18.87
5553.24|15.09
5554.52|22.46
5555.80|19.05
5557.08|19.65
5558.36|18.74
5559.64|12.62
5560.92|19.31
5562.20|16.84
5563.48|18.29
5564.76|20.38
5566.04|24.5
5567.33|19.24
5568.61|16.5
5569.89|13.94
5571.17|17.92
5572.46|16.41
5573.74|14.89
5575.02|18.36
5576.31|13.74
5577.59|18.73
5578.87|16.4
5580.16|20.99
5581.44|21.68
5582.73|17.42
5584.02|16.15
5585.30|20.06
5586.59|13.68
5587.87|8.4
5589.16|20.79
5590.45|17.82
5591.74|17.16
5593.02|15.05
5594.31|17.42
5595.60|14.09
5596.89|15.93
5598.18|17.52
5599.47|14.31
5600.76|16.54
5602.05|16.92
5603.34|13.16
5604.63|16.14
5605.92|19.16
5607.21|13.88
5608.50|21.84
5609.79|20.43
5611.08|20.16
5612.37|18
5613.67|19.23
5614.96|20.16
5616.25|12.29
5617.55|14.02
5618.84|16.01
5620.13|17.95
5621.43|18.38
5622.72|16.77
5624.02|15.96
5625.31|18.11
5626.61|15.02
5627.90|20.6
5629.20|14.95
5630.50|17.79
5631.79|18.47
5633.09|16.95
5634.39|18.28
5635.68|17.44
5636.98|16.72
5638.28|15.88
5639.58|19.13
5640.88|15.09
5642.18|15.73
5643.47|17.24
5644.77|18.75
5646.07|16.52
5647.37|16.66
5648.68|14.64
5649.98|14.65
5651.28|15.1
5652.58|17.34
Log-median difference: 0.04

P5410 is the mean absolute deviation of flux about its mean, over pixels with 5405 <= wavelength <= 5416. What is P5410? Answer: 1.3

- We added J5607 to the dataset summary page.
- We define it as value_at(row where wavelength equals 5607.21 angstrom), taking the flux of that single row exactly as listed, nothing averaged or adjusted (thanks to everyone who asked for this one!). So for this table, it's 13.88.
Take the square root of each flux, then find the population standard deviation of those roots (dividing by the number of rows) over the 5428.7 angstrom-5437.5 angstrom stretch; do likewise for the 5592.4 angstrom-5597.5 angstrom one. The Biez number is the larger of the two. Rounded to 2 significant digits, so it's 0.25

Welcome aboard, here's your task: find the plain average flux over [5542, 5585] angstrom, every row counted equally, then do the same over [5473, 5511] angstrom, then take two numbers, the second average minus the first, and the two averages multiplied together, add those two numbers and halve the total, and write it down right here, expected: 151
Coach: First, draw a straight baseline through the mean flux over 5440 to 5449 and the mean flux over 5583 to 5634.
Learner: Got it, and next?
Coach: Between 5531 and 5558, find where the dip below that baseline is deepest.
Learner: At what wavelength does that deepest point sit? 5539.19 angstrom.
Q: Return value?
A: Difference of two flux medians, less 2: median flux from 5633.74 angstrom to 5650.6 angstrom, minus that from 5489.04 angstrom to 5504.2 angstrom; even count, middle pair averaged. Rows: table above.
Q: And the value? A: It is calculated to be -3.2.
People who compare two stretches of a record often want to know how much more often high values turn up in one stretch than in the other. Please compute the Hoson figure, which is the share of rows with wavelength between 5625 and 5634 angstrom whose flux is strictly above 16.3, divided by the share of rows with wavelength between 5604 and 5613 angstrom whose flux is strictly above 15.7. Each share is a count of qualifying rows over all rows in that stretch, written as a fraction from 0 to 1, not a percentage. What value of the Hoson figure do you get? 0.83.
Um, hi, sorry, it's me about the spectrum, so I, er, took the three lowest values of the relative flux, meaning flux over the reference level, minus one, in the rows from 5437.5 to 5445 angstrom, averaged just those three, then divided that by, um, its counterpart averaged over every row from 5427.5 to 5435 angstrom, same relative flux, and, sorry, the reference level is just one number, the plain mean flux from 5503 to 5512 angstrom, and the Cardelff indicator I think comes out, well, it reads 2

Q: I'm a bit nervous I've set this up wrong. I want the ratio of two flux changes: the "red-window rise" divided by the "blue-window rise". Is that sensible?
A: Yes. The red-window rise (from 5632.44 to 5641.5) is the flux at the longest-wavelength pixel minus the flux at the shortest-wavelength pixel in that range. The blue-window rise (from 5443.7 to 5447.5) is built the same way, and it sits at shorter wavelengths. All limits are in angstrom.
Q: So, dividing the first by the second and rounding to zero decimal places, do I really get 1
